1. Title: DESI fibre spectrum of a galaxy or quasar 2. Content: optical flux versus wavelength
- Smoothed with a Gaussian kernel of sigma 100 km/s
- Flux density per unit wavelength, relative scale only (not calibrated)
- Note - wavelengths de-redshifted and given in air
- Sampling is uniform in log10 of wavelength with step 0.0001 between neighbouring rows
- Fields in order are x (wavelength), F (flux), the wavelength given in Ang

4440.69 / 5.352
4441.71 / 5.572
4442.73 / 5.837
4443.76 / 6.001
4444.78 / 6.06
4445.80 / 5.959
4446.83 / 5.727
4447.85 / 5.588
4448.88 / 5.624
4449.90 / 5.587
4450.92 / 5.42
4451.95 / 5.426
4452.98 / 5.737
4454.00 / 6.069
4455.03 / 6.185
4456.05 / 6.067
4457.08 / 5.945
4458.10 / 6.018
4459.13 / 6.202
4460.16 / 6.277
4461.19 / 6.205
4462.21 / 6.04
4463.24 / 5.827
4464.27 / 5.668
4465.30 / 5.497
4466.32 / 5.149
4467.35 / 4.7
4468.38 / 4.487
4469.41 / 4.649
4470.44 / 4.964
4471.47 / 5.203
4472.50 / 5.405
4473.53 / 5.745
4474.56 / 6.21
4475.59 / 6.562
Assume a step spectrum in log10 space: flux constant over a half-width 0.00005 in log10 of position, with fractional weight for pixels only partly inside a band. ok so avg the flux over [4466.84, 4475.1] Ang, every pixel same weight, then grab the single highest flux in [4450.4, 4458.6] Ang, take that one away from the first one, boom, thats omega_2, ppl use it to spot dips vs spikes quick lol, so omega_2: -1.0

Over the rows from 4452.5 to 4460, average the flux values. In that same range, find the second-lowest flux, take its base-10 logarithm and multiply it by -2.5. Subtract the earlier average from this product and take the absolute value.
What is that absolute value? 8.0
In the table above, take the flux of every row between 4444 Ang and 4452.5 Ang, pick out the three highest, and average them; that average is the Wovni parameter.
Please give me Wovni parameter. 5.9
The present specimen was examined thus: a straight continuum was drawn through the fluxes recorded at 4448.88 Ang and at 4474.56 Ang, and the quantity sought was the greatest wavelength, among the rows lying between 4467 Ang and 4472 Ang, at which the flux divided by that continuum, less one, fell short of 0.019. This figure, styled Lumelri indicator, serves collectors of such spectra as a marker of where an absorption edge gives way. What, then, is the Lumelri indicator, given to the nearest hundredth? 4471.47 Ang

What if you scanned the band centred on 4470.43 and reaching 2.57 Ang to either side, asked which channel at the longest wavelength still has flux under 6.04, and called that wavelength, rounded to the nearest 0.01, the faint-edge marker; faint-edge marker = 4472.50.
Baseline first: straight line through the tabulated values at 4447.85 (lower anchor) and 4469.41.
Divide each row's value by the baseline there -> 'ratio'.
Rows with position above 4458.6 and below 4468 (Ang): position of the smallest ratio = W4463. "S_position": 4467.35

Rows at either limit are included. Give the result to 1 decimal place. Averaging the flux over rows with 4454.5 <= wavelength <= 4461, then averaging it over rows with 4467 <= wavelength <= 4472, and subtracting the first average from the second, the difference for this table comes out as -1.3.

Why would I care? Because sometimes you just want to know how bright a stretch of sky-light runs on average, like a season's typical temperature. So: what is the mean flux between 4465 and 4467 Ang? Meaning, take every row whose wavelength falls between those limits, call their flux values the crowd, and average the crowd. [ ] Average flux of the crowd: 5.3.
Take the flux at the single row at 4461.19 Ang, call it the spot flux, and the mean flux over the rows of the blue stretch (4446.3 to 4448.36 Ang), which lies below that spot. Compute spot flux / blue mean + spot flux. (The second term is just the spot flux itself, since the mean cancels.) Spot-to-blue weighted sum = 7.3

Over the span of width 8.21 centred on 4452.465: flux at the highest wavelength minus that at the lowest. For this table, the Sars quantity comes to 0.44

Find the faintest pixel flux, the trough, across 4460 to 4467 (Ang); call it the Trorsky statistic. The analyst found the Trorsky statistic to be 5.149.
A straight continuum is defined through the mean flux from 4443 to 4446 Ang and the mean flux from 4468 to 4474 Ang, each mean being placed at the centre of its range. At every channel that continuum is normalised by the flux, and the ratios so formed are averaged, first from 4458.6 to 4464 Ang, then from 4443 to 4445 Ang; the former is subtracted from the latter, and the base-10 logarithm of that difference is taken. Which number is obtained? -0.95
